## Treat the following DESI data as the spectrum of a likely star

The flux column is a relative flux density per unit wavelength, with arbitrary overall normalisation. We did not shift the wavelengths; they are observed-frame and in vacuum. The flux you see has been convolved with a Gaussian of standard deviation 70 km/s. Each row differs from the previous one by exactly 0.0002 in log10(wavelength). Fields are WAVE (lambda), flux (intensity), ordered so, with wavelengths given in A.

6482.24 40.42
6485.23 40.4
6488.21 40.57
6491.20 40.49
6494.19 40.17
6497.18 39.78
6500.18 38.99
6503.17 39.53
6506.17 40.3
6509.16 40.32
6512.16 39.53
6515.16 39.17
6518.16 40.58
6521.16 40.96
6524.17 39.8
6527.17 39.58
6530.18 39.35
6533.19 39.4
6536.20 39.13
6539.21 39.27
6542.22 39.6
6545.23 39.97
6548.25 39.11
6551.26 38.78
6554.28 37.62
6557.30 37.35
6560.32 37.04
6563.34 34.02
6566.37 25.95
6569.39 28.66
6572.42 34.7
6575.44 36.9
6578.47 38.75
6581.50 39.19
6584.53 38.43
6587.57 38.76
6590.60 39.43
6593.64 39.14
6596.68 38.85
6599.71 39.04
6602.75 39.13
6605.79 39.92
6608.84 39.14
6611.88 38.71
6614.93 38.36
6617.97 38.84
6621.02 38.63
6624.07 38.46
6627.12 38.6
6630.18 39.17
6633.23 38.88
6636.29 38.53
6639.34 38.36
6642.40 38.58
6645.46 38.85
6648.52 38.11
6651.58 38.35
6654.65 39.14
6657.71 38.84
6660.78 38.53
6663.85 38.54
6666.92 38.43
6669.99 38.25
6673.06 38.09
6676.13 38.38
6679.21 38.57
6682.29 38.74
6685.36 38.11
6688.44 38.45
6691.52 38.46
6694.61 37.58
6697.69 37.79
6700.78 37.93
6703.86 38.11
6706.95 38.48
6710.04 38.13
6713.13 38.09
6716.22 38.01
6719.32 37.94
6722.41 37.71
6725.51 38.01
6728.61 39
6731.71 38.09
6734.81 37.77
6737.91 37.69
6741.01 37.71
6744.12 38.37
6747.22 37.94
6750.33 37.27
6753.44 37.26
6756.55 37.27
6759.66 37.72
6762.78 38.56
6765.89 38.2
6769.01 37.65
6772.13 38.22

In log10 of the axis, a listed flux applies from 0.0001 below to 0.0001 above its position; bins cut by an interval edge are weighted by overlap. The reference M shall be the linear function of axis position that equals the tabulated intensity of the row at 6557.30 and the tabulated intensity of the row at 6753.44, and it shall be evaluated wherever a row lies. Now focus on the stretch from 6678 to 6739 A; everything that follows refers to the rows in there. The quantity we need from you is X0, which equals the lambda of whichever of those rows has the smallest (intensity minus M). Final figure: 6694.61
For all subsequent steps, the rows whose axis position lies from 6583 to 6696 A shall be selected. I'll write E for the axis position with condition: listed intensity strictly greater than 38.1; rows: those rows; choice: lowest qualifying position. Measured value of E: 6584.53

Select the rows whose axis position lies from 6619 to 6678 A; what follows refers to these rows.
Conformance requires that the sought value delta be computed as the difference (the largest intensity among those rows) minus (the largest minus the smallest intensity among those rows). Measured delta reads 38.1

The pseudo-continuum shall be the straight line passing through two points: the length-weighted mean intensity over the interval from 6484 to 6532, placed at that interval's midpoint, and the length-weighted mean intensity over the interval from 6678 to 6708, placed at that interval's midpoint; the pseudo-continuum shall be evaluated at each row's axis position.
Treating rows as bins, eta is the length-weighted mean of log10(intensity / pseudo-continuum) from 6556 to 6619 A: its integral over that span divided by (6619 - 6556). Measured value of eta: -0.026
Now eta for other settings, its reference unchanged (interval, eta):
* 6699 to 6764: 0.001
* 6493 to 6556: -0.003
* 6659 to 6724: 0.000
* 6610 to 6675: -0.001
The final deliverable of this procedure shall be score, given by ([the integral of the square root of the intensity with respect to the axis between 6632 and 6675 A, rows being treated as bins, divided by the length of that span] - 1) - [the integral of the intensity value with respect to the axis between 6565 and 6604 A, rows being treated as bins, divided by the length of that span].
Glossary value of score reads -31.5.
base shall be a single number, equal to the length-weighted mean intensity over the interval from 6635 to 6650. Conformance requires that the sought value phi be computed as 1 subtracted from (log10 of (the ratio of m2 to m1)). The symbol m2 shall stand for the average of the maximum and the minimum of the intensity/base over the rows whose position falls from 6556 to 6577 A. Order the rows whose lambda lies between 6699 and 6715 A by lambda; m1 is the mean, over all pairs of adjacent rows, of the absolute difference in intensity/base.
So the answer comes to 1.13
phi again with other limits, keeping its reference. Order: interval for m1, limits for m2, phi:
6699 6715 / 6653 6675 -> 1.22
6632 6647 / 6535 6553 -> 1.19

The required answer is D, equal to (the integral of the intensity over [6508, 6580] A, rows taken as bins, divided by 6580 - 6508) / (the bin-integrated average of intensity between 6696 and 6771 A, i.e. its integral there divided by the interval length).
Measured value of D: 0.99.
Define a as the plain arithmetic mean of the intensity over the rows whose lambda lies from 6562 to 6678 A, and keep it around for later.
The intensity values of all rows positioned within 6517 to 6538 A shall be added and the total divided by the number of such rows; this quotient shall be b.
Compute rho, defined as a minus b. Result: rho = -2.0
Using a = 37.9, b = 39.8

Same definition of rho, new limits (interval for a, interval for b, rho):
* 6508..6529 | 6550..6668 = 2.2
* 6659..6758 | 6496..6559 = -1.3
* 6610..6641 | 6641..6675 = 0.1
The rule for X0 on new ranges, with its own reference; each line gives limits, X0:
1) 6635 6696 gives 6694.61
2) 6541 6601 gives 6566.37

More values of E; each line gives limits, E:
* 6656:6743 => 6657.71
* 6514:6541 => 6515.16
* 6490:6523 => 6491.20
